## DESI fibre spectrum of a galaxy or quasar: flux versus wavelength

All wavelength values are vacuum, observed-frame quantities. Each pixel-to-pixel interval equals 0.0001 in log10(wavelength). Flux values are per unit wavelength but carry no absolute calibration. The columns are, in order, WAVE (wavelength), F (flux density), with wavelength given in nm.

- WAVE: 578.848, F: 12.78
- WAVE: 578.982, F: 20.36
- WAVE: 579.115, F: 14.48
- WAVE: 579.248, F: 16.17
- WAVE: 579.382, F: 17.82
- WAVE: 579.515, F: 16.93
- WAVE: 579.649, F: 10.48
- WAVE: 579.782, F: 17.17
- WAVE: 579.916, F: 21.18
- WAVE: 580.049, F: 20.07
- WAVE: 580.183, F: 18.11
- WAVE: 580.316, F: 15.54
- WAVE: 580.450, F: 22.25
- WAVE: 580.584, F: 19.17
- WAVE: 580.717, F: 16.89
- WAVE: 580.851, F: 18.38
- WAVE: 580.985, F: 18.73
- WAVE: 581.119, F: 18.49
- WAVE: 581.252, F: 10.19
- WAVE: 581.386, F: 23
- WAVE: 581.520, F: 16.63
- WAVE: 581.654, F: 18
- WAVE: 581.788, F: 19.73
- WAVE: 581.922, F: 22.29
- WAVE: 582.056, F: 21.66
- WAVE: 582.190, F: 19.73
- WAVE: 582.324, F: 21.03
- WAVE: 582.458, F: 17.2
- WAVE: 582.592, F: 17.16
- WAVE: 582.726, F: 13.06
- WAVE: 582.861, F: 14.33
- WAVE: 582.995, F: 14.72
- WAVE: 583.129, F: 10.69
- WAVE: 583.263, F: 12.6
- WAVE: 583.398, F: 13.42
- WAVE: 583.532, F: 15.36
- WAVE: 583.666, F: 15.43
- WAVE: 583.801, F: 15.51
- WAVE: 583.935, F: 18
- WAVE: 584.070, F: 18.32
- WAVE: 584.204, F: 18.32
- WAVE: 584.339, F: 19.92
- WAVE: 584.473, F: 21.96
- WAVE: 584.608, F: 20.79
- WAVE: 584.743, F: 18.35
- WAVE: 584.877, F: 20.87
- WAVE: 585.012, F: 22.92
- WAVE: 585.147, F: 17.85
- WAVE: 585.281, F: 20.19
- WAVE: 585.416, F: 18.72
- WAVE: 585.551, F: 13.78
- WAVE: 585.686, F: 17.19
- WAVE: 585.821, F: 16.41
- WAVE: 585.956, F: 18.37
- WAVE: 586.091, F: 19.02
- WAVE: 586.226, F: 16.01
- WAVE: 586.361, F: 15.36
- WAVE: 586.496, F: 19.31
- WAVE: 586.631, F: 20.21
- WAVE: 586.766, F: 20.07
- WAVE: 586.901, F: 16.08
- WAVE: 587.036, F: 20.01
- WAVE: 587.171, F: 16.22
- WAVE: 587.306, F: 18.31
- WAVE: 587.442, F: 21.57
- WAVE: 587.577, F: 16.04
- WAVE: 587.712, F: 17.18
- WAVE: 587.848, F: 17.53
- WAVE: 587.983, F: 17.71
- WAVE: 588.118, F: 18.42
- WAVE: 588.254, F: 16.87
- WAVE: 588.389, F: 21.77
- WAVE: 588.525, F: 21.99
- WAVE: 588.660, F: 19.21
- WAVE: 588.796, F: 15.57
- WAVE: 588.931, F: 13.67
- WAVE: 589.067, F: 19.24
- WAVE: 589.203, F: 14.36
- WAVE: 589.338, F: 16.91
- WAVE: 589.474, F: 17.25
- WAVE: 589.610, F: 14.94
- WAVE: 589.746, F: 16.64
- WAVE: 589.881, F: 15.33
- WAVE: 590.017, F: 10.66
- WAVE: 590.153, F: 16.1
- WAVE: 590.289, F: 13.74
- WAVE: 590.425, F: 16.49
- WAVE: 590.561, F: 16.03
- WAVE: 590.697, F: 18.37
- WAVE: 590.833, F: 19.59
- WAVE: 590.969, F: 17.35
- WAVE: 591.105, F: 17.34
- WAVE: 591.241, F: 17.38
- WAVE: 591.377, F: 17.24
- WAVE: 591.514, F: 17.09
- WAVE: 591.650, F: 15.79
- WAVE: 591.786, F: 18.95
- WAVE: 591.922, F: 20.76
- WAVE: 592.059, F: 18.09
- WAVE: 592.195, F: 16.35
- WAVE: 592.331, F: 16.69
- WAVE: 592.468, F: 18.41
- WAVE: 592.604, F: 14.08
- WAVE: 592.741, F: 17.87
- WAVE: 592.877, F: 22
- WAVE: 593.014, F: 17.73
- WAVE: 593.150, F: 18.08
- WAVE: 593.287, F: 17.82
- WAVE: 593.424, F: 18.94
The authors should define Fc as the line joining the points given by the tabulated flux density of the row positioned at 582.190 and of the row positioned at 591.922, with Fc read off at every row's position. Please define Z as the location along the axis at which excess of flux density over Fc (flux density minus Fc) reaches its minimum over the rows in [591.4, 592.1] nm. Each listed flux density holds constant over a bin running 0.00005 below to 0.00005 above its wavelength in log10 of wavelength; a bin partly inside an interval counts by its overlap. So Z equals 591.650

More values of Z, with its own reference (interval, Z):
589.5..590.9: 590.017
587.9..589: 588.931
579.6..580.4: 579.649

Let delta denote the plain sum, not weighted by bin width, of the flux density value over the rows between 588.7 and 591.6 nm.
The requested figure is 341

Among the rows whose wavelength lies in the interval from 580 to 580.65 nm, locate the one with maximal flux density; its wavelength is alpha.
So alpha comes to 580.450 nm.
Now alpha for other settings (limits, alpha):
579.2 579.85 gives 579.382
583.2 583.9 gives 583.801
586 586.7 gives 586.631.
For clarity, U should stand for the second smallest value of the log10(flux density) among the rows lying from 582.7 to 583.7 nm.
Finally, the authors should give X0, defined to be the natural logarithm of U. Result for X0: 0.096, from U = 1.10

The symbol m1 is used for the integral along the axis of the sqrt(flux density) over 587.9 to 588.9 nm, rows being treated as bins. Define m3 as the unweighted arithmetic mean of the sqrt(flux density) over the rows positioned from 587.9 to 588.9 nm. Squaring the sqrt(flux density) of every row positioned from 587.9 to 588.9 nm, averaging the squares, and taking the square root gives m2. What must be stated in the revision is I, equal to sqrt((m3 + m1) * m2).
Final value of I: 6.12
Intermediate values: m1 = 4.31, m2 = 4.33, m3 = 4.33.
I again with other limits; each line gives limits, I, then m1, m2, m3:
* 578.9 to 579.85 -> 5.61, 3.80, 4.03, 4.01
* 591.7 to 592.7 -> 5.93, 4.19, 4.20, 4.19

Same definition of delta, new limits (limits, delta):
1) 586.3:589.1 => 382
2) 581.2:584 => 350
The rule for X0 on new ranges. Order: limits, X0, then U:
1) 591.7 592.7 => 0.194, 1.21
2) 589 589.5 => 0.206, 1.23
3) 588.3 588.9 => 0.250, 1.28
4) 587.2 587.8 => 0.211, 1.24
